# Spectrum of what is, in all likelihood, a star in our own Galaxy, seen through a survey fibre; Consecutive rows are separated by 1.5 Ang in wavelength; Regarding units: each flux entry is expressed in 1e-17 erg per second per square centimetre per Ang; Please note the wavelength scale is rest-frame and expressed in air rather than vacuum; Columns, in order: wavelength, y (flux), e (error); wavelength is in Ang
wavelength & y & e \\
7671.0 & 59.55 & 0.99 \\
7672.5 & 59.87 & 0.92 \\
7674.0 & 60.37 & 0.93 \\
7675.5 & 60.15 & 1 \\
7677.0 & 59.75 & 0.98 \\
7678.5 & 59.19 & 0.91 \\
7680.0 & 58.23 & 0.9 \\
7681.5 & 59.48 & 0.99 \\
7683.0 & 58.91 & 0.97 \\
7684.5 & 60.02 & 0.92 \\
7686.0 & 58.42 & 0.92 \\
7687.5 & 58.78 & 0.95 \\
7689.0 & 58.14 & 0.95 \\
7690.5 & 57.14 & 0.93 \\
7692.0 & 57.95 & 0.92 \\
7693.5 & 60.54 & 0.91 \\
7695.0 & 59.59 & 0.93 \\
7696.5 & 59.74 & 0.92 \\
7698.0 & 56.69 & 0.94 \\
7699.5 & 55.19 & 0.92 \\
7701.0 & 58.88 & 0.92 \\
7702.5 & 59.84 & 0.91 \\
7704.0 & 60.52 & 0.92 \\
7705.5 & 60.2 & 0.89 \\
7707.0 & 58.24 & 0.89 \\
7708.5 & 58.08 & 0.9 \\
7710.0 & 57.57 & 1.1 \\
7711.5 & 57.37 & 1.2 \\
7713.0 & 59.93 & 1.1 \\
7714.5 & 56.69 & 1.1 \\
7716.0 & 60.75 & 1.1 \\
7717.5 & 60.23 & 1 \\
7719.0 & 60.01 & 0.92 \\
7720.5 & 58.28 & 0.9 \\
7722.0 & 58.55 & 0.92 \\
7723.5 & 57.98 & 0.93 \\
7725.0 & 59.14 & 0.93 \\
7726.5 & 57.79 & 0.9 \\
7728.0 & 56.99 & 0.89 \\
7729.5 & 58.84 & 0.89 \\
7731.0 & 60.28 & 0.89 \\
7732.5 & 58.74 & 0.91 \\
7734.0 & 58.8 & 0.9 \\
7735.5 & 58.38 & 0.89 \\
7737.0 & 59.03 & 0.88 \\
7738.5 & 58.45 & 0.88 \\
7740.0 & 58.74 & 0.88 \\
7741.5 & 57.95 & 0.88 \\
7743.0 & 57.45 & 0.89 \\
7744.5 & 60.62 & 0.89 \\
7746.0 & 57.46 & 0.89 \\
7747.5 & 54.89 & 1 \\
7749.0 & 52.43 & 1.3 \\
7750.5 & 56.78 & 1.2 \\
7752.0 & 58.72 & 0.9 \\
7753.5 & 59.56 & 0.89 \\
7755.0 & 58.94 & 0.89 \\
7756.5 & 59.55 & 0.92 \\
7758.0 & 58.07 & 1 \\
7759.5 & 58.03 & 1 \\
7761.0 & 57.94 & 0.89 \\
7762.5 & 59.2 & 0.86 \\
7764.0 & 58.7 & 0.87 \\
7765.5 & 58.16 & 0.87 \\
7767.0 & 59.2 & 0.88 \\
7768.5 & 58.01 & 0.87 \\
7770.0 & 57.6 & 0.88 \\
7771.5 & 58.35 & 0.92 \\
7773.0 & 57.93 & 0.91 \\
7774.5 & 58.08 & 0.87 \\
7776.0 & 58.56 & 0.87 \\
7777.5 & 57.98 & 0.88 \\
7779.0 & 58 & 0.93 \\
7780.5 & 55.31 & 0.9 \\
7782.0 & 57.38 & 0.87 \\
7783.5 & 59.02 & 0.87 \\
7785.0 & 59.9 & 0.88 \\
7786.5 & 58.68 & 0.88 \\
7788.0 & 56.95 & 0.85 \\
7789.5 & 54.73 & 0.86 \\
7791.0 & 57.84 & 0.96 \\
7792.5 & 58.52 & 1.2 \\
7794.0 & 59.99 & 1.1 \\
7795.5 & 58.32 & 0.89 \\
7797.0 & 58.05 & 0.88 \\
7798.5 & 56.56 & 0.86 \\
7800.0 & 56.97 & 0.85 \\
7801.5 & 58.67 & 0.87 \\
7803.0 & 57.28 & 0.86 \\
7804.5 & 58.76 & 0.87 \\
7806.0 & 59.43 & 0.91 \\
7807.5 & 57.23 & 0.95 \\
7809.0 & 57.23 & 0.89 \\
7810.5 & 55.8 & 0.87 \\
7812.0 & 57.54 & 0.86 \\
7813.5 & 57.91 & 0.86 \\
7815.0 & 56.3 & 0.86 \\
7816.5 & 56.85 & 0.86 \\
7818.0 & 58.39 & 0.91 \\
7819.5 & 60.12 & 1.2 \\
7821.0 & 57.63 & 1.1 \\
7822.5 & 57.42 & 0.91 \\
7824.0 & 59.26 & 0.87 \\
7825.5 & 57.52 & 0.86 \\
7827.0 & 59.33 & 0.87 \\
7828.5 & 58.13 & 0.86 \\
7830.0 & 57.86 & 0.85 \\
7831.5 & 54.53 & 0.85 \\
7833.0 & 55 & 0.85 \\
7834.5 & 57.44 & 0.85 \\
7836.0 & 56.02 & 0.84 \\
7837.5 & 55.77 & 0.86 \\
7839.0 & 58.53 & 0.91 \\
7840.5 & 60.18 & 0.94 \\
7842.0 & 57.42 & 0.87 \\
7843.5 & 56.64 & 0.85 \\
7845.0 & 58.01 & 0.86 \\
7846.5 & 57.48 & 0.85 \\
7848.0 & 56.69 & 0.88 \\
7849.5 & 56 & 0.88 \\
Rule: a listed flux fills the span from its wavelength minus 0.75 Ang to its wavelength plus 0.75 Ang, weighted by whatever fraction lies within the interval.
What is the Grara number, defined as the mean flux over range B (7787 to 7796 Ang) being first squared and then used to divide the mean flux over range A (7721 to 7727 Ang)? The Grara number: 0.0175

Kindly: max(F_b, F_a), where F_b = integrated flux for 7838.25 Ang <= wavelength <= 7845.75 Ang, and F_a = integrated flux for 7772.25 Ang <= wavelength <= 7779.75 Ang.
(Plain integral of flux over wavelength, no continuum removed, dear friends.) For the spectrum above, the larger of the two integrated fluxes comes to 436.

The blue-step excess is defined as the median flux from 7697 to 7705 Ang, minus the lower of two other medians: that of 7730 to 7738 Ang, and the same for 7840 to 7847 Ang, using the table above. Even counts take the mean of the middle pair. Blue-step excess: 1.4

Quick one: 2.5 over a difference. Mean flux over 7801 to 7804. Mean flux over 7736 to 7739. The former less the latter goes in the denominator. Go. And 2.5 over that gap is -3.3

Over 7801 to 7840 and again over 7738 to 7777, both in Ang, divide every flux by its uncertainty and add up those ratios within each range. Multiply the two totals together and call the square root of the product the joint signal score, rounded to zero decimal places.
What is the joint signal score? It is 1664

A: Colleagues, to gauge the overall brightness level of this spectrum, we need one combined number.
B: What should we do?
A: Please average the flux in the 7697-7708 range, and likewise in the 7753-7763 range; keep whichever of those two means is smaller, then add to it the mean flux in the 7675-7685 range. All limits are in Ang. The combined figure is 118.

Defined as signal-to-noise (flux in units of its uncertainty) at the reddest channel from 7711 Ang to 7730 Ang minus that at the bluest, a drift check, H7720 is 18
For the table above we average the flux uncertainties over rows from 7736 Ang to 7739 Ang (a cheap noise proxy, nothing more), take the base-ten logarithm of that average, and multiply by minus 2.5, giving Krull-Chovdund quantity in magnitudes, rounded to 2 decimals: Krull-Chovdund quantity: 0.14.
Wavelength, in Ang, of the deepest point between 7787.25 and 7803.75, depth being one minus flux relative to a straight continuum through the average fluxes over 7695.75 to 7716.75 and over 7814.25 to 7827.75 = 7789.5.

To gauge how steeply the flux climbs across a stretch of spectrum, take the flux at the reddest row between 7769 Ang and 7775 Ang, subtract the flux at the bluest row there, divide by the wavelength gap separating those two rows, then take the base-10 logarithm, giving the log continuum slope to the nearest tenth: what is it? -1.0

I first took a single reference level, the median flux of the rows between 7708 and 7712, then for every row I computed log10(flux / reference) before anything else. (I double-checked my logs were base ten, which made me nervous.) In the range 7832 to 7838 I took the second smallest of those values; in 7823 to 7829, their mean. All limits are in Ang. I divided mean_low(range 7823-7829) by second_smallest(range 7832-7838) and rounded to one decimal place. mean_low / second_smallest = -0.5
